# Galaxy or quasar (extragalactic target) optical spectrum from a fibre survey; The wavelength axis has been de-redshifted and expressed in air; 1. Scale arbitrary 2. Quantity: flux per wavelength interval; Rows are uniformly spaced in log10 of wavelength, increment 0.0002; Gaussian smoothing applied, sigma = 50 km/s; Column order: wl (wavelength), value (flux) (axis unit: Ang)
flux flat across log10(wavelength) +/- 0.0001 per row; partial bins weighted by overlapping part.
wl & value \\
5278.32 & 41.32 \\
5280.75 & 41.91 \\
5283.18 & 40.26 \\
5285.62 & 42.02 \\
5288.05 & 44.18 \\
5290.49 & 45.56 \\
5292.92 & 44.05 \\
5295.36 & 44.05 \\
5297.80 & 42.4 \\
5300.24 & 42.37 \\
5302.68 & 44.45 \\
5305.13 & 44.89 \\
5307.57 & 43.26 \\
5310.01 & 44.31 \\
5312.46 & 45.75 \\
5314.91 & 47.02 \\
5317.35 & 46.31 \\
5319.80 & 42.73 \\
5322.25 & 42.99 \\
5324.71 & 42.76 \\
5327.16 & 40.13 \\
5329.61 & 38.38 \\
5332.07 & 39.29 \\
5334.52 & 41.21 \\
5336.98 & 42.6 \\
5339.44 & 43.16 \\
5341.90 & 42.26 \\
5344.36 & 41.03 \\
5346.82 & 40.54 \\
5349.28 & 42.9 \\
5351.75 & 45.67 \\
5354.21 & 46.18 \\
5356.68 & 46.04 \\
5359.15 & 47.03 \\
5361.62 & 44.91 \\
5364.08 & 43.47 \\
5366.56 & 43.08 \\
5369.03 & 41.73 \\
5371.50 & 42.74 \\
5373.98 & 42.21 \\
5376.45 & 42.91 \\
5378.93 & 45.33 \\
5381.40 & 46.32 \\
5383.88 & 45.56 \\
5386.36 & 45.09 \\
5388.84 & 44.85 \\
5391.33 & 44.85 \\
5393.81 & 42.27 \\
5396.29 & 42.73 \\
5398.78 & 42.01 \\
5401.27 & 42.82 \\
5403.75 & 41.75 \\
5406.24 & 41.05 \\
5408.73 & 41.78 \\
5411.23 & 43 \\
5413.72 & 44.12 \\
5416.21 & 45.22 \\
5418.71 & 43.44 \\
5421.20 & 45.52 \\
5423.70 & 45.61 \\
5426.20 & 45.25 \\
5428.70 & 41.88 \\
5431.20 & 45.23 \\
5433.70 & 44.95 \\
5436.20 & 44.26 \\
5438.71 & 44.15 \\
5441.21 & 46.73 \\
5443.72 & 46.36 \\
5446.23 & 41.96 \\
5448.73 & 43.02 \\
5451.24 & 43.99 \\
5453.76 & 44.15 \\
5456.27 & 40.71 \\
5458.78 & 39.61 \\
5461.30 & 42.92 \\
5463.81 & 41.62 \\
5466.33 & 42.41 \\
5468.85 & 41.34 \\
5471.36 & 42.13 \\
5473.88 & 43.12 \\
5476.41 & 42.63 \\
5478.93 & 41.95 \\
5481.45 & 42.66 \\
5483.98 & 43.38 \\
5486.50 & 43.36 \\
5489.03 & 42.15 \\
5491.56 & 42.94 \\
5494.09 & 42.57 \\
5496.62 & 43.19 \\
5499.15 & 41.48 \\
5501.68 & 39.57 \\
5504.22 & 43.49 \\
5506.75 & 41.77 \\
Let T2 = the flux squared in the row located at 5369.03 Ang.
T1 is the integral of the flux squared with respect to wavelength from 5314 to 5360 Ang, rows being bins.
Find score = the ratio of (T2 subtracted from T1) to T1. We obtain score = 0.9796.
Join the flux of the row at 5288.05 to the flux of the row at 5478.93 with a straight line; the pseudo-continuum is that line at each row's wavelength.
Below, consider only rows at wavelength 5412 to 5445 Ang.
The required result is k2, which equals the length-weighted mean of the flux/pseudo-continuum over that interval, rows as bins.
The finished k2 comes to 1.05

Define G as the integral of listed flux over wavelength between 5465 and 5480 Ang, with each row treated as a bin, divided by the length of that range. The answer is 42.3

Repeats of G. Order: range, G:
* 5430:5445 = 45.3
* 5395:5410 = 42.0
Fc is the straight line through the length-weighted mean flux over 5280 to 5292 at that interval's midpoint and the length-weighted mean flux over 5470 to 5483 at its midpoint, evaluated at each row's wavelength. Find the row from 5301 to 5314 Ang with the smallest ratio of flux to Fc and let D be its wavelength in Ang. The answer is 5307.57 Ang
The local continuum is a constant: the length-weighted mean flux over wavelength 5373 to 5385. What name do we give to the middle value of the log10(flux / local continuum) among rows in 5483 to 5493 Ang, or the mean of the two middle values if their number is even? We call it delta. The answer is -0.014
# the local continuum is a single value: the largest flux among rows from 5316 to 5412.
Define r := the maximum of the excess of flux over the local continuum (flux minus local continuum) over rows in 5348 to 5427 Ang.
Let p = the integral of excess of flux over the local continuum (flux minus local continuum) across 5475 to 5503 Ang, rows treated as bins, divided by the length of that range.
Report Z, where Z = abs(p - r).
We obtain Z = 4.7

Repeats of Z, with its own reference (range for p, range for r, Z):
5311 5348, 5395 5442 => 4.3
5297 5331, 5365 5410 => 2.9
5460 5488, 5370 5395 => 3.8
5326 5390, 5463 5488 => 0.1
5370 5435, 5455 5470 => 0.9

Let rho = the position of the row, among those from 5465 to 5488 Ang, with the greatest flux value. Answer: 5483.98 Ang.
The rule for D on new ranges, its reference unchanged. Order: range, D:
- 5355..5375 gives 5369.03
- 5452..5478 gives 5458.78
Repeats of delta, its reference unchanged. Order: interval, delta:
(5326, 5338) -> -0.045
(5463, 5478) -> -0.023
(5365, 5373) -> -0.018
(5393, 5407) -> -0.024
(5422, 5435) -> 0.007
